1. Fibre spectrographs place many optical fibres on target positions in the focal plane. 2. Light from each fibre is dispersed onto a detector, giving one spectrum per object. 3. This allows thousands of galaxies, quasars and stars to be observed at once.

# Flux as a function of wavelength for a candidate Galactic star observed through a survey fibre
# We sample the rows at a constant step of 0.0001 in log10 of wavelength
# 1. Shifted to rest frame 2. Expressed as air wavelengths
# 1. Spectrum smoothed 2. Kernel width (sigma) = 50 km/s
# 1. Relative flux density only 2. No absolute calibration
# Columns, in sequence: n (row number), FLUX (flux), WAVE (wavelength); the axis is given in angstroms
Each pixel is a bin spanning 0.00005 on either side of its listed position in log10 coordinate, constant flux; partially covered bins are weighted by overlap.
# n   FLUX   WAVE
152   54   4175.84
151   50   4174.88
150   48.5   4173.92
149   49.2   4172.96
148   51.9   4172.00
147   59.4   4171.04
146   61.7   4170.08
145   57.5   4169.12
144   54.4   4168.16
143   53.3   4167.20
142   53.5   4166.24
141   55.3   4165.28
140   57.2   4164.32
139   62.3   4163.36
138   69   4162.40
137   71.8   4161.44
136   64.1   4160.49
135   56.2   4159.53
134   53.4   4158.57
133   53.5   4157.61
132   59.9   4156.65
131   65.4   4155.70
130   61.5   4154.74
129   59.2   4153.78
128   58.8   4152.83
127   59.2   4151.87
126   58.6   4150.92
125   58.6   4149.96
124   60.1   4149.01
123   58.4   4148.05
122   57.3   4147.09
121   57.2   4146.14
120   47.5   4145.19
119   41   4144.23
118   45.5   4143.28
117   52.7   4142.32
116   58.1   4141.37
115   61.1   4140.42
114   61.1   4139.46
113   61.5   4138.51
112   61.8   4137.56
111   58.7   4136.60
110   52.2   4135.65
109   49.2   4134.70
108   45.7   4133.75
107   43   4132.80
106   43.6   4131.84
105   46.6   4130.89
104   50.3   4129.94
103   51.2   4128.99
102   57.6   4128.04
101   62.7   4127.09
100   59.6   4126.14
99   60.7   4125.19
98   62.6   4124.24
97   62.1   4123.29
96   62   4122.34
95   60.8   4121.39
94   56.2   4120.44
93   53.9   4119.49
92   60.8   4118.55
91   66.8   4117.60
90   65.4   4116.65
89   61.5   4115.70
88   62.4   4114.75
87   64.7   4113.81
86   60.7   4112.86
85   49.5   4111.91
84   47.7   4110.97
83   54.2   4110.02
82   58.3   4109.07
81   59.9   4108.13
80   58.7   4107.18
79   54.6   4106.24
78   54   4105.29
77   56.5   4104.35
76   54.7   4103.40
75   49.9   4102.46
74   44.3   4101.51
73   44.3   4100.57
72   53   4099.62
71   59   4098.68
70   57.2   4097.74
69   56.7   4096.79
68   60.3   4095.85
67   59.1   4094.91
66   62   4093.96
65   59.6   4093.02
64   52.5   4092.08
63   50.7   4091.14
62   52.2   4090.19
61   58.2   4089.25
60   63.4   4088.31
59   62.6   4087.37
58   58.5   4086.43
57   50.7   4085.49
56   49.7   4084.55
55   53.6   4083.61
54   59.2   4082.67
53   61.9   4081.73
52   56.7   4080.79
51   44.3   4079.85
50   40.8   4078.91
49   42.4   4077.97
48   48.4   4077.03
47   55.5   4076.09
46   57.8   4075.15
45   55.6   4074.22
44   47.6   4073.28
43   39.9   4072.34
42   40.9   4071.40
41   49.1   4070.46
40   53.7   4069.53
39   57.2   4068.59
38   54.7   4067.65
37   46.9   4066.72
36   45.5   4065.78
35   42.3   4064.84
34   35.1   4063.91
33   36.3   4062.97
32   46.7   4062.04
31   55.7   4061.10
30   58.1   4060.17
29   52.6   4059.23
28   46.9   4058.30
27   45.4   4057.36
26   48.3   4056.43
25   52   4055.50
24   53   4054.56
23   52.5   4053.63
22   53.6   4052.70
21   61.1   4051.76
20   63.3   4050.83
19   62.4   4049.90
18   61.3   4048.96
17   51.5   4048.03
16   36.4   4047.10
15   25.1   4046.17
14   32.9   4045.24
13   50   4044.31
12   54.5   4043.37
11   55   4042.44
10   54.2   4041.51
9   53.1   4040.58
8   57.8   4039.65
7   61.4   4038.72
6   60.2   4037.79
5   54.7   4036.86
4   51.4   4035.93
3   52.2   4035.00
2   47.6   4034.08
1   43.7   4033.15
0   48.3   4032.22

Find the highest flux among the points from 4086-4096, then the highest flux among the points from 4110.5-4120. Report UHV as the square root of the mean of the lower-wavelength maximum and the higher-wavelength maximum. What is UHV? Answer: 8.1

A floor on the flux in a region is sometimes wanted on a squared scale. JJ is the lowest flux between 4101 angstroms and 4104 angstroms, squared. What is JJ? 1962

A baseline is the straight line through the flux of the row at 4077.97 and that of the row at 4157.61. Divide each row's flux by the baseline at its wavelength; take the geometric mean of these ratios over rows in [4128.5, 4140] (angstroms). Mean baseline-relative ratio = 1.03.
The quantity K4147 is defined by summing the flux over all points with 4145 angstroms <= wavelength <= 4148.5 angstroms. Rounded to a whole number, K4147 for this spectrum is 220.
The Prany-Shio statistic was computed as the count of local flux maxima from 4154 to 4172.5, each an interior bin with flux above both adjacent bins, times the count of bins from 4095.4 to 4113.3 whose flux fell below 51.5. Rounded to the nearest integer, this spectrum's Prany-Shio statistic 15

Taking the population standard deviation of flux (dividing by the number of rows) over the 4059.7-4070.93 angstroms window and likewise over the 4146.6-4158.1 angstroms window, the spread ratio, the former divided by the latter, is 2.84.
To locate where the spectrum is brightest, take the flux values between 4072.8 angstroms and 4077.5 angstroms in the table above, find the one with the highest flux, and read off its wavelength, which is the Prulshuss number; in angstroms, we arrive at 4075.15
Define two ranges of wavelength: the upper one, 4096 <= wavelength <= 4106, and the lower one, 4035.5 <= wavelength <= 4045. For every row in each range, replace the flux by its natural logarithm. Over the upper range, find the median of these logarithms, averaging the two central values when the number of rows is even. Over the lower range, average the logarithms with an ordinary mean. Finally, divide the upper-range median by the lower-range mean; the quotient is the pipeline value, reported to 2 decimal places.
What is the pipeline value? 1.00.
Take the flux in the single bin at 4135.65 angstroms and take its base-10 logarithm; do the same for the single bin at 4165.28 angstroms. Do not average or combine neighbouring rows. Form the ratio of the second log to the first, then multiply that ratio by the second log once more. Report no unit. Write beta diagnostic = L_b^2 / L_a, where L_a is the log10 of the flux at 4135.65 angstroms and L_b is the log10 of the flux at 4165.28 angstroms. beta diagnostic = 1.77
